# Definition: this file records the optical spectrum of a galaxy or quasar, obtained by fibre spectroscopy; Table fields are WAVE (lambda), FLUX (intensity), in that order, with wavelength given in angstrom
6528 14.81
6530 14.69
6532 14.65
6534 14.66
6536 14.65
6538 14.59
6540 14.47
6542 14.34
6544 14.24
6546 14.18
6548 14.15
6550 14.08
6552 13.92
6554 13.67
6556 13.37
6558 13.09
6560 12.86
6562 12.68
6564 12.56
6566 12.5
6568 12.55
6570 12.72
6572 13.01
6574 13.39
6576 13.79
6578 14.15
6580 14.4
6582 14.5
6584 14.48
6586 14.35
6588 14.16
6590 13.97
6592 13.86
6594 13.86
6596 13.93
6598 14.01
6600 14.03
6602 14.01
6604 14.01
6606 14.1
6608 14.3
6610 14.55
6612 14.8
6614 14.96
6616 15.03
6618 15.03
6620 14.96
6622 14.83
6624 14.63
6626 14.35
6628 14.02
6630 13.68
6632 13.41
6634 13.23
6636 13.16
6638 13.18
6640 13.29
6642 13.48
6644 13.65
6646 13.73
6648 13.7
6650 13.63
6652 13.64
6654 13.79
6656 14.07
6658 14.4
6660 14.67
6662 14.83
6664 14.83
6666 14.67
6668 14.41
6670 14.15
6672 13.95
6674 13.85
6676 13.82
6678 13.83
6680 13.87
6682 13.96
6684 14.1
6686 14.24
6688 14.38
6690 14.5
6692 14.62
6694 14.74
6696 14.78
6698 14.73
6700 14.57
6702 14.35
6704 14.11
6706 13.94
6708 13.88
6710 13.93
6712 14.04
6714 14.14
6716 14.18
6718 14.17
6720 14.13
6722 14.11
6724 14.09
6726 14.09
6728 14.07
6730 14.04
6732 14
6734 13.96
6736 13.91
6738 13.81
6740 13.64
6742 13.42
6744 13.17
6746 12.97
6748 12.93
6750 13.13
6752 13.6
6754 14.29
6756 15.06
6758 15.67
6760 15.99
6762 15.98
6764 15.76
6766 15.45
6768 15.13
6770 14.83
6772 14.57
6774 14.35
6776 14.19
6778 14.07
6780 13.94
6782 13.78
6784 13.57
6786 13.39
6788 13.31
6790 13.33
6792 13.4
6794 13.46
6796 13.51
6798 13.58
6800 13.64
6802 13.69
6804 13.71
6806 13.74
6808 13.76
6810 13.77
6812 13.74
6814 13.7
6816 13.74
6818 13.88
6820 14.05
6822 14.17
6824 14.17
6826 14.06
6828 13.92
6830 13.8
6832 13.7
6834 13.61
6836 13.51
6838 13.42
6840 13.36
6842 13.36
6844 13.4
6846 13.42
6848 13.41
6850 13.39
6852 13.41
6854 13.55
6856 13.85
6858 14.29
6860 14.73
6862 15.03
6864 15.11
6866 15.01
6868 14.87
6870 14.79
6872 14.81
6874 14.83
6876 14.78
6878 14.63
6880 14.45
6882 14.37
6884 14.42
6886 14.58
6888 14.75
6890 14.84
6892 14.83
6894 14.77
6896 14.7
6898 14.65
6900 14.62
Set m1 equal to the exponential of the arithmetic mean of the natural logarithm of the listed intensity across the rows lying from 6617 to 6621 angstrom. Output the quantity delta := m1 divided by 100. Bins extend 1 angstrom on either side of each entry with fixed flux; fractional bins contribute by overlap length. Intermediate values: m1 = 15.0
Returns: 0.150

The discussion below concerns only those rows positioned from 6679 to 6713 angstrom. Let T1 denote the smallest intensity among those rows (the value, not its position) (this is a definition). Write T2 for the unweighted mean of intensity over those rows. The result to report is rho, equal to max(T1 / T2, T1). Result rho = 13.9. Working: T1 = 13.87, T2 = 14.3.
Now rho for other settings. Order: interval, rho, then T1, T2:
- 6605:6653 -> 13.2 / 13.16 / 14.1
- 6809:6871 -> 13.4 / 13.36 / 13.9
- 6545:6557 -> 13.4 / 13.37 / 13.9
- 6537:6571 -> 12.5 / 12.5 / 13.5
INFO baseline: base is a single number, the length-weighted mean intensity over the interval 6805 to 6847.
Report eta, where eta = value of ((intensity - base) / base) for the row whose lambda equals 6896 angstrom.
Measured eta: 0.07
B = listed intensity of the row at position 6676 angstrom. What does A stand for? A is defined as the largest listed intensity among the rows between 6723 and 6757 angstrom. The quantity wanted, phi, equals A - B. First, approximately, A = 15.06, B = 13.82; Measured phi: 1.2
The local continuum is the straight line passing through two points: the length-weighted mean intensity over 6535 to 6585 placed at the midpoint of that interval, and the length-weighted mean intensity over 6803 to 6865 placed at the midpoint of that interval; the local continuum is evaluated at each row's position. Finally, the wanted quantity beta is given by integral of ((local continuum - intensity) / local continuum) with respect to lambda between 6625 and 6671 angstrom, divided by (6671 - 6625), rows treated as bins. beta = -0.013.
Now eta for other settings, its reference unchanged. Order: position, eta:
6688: 0.05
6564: -0.09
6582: 0.06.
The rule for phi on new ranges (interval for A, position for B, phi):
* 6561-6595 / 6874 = -0.3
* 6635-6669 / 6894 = 0.1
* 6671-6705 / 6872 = 0.0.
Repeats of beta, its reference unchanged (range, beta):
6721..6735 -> -0.020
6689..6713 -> -0.042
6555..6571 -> 0.066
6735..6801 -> -0.021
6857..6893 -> -0.063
